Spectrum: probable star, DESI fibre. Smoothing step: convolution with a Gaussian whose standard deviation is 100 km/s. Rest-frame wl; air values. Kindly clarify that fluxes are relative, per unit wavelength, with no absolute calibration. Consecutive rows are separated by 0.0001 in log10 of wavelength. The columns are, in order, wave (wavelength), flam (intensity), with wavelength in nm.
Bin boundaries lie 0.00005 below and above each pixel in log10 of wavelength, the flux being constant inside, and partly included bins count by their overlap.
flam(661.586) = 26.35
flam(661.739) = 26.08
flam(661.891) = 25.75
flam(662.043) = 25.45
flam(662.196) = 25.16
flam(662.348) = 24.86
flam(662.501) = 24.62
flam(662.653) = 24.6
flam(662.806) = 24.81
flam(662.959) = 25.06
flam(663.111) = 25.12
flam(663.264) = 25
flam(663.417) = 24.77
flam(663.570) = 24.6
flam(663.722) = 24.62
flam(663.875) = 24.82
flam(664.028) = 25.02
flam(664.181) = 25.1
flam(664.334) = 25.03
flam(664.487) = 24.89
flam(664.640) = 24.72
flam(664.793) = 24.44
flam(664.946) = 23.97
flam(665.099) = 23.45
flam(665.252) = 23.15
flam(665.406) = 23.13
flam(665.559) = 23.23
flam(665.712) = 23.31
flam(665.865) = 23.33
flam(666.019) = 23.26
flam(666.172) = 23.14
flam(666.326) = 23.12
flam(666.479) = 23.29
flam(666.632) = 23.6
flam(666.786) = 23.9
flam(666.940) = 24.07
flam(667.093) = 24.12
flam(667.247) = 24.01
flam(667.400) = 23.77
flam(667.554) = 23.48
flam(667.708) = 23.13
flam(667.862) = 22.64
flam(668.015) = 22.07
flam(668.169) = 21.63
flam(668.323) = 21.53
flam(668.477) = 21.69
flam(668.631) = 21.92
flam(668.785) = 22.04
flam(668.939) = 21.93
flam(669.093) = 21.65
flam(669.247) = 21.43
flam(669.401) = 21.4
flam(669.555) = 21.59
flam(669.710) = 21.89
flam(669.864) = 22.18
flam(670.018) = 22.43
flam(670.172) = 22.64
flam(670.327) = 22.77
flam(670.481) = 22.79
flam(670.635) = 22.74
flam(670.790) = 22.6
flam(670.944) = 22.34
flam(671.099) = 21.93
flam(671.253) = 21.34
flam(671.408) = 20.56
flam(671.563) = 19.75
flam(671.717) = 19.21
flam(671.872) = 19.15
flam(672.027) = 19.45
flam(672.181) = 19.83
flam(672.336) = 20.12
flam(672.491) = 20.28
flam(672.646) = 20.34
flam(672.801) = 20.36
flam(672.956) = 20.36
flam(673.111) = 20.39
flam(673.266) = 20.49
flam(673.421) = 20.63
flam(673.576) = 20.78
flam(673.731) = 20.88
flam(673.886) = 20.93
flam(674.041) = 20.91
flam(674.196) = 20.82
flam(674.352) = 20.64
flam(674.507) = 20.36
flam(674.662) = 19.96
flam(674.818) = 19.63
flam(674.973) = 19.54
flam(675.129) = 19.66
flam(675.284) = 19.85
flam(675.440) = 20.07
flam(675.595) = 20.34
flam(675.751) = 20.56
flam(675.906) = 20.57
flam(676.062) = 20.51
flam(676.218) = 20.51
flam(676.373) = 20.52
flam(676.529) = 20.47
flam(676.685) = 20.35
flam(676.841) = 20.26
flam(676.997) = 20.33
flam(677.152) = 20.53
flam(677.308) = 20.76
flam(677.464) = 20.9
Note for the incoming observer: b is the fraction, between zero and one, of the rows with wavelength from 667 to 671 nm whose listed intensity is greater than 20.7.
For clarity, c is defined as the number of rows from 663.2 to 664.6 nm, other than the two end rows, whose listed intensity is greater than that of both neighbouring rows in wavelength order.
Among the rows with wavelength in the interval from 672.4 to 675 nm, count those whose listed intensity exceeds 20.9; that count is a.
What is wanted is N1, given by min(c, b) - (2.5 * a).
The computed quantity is -4.0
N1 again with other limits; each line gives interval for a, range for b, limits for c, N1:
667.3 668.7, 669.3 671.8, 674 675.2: -22.5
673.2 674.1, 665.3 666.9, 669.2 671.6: -4.0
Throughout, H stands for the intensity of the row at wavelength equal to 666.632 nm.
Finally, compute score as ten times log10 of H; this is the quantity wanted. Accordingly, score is 13.7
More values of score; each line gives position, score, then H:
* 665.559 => 13.7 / 23.23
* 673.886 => 13.2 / 20.93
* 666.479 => 13.7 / 23.29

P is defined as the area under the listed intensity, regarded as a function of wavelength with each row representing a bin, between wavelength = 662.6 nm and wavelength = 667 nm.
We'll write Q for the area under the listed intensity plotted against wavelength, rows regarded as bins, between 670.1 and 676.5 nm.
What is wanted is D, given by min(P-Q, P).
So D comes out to -26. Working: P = 106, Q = 132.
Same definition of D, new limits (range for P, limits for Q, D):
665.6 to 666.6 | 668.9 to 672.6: -56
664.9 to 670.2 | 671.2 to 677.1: 1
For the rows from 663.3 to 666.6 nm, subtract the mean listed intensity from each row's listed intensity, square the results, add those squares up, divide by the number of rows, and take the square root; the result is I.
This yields 0.78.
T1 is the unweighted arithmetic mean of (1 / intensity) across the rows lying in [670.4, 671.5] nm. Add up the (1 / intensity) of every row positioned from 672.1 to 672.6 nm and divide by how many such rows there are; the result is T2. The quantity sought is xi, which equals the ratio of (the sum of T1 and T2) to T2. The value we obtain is 1.91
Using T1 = 0.045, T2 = 0.050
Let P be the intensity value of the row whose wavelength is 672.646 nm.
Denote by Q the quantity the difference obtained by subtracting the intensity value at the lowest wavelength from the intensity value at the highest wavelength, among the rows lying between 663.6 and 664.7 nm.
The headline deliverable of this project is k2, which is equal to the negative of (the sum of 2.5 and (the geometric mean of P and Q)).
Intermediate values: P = 20.34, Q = 0.1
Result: -3.9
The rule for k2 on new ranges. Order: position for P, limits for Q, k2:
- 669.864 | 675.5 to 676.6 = -4.2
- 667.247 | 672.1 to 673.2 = -6.2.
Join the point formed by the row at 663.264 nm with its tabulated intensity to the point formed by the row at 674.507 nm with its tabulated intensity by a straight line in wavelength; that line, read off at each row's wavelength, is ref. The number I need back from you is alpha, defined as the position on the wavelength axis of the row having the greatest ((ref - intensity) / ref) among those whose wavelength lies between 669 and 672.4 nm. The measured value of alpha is 671.872 nm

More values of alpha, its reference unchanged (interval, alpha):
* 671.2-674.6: 671.872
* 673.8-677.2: 674.973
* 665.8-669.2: 668.323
